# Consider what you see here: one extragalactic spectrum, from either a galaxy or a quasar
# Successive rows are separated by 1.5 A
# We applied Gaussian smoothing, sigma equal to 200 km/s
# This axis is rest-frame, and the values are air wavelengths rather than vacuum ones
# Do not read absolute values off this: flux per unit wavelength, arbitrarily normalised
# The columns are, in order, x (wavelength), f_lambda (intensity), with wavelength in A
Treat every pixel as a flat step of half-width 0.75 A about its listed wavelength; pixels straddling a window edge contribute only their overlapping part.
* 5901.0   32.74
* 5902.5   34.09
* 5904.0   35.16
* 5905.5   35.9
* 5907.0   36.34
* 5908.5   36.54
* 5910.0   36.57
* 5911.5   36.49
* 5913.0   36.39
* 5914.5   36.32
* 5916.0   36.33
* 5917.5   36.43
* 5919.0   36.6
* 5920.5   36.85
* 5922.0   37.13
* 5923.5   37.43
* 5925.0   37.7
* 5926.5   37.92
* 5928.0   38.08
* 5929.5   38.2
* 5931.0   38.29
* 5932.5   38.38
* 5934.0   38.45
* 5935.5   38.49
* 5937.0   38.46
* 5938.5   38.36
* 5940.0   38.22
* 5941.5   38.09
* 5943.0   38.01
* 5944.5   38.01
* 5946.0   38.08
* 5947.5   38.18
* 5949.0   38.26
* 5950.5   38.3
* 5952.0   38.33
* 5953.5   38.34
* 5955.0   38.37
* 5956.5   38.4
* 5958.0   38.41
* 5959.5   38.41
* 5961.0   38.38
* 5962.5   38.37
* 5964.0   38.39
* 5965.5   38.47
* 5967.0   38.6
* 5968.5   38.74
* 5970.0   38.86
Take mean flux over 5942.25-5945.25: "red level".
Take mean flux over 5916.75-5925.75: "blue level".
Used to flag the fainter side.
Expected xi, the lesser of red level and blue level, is 37.0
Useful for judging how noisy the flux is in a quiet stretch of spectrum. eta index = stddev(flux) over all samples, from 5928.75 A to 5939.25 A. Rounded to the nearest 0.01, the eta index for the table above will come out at 0.10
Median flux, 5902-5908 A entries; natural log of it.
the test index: 3.570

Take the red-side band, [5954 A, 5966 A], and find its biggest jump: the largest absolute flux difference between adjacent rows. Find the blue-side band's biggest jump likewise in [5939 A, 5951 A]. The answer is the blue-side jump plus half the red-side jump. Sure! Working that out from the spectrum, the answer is 0.17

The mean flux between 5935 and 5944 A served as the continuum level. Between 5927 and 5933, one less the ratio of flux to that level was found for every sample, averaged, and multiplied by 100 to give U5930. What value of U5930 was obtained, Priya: 0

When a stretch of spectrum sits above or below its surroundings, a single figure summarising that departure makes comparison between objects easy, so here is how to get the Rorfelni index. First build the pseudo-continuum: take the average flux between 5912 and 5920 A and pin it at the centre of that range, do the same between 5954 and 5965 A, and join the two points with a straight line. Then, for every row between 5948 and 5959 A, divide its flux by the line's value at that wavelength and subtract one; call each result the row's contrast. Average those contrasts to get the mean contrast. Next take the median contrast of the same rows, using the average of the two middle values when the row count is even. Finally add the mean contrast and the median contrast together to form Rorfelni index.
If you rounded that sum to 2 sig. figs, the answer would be 0.012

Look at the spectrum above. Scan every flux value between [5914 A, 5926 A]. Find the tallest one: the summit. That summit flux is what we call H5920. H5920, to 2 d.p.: 37.70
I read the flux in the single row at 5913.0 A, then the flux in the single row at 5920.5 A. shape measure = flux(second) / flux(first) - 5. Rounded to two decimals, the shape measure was -3.99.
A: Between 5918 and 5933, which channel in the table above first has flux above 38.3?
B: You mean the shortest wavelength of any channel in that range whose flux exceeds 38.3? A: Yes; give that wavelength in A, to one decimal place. 5932.5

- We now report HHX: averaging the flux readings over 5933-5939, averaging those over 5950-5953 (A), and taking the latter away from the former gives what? 0.1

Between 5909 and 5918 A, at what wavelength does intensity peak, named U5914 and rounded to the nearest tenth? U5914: 5910.0 A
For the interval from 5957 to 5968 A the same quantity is 5967.0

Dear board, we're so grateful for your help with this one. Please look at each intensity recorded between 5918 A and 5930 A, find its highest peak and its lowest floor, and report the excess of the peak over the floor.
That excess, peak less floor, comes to 1.60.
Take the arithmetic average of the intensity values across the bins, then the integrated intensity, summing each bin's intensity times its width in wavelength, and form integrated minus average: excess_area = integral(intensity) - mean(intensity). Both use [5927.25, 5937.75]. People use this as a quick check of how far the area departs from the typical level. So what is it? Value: 364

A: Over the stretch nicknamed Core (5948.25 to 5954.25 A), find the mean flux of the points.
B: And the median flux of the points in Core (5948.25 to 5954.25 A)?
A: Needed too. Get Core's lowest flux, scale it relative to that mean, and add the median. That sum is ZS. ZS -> 39.3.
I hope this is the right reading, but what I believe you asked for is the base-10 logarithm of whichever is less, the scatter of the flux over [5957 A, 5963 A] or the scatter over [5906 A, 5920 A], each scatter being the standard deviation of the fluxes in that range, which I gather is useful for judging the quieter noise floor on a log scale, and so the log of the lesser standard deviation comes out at -1.7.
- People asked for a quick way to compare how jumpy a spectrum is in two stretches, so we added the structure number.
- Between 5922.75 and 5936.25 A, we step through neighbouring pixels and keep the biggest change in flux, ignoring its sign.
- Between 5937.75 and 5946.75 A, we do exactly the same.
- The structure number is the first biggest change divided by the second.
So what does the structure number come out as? 1.9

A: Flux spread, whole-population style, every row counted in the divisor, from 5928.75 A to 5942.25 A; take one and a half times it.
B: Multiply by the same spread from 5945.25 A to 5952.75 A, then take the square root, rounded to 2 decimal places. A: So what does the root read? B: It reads 0.13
